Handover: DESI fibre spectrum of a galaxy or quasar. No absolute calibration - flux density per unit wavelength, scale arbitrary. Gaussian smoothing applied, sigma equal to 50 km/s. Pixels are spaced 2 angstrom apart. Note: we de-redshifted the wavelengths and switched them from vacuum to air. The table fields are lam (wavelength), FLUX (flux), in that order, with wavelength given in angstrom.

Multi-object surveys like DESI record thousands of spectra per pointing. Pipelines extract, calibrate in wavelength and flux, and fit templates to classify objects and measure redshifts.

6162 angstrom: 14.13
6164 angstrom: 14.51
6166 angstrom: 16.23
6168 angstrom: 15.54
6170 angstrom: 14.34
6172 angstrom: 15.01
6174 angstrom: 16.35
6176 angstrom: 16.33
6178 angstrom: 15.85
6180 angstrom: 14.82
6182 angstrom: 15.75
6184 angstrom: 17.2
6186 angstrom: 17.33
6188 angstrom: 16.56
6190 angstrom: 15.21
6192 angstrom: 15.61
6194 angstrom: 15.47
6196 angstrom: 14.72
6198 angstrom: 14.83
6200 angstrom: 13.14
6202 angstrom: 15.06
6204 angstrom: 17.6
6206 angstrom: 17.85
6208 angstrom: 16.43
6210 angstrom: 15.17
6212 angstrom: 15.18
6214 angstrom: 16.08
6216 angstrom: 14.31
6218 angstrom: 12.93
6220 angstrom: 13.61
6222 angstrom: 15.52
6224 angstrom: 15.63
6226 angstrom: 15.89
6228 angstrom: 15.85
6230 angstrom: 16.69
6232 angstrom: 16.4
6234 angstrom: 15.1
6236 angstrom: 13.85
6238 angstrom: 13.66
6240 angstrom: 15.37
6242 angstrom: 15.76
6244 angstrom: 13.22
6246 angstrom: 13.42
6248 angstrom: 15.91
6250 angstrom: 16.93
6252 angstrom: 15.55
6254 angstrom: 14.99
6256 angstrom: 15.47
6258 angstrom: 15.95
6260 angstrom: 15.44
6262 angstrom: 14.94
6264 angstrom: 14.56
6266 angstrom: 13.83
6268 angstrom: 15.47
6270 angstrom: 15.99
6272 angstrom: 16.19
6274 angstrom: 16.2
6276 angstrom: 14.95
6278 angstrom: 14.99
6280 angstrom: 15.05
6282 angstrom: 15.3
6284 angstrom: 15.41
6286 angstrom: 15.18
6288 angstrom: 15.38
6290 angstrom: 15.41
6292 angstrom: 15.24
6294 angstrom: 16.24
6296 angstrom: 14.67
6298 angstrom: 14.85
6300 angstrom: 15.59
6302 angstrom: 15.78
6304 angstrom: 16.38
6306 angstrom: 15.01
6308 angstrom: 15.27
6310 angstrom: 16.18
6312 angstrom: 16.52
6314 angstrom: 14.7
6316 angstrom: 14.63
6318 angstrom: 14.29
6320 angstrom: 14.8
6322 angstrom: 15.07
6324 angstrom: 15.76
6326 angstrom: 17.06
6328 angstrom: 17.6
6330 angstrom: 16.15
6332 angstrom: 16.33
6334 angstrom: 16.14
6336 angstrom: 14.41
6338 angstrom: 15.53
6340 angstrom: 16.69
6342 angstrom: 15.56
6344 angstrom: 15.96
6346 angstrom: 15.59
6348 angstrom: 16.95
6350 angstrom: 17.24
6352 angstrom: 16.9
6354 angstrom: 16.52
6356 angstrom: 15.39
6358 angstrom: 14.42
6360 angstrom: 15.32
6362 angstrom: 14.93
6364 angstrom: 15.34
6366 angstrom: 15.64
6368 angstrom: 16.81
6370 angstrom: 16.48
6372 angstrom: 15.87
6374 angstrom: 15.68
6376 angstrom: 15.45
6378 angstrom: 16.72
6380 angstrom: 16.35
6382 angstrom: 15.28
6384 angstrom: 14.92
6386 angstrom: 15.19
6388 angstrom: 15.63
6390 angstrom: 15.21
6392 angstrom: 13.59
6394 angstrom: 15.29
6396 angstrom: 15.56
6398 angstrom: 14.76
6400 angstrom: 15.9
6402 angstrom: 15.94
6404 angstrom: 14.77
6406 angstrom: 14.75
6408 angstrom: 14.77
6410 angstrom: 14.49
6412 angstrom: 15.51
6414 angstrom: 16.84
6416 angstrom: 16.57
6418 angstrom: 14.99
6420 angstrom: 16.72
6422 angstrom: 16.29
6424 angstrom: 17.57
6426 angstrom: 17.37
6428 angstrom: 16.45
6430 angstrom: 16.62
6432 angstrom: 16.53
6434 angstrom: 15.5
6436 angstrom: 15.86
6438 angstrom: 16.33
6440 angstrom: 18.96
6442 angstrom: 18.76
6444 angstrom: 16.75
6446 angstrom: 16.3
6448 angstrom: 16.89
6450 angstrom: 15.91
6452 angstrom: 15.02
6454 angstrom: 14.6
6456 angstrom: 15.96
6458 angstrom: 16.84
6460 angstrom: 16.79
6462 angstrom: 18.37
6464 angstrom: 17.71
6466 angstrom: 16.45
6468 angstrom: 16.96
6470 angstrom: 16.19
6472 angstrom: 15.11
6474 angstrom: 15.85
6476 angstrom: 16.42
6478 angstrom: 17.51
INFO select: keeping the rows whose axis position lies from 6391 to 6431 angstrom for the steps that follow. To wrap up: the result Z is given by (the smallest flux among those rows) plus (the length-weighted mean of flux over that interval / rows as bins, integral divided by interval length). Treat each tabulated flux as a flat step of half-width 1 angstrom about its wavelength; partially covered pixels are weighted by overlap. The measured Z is 29.3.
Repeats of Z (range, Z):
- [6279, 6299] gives 29.9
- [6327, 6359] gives 30.5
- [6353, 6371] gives 30.1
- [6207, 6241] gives 28.1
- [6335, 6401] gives 29.3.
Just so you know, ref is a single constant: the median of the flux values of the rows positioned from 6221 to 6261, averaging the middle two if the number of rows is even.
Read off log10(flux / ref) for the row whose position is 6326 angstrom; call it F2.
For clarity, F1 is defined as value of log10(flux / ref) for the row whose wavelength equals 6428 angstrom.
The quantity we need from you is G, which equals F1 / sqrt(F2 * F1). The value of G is 0.78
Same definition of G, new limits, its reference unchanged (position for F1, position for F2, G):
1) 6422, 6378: 0.80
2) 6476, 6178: 1.66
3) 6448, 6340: 1.08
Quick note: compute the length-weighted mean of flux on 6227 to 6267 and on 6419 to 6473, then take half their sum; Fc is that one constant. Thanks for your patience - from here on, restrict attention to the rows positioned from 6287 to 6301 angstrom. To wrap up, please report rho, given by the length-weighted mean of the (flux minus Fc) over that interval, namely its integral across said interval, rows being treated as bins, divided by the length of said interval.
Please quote -0.54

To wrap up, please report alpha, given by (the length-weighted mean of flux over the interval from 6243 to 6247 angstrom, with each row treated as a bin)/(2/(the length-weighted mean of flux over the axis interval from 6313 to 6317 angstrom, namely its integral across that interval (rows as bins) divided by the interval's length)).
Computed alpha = 98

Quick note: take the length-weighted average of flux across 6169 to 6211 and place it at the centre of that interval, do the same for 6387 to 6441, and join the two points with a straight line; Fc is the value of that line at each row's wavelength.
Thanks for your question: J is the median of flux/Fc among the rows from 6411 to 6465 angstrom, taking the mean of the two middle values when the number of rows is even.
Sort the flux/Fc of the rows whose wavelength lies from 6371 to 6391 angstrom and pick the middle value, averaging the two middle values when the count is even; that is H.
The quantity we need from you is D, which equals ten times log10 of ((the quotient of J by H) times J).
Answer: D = 0.5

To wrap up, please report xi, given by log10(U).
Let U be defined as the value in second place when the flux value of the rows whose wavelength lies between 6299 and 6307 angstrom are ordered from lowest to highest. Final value 1.19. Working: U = 15.59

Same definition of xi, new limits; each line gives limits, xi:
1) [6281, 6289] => 1.18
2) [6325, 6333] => 1.21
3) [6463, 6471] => 1.22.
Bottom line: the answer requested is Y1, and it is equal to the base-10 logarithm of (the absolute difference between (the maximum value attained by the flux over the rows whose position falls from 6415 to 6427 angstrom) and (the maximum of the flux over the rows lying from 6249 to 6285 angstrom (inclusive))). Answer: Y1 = -0.2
